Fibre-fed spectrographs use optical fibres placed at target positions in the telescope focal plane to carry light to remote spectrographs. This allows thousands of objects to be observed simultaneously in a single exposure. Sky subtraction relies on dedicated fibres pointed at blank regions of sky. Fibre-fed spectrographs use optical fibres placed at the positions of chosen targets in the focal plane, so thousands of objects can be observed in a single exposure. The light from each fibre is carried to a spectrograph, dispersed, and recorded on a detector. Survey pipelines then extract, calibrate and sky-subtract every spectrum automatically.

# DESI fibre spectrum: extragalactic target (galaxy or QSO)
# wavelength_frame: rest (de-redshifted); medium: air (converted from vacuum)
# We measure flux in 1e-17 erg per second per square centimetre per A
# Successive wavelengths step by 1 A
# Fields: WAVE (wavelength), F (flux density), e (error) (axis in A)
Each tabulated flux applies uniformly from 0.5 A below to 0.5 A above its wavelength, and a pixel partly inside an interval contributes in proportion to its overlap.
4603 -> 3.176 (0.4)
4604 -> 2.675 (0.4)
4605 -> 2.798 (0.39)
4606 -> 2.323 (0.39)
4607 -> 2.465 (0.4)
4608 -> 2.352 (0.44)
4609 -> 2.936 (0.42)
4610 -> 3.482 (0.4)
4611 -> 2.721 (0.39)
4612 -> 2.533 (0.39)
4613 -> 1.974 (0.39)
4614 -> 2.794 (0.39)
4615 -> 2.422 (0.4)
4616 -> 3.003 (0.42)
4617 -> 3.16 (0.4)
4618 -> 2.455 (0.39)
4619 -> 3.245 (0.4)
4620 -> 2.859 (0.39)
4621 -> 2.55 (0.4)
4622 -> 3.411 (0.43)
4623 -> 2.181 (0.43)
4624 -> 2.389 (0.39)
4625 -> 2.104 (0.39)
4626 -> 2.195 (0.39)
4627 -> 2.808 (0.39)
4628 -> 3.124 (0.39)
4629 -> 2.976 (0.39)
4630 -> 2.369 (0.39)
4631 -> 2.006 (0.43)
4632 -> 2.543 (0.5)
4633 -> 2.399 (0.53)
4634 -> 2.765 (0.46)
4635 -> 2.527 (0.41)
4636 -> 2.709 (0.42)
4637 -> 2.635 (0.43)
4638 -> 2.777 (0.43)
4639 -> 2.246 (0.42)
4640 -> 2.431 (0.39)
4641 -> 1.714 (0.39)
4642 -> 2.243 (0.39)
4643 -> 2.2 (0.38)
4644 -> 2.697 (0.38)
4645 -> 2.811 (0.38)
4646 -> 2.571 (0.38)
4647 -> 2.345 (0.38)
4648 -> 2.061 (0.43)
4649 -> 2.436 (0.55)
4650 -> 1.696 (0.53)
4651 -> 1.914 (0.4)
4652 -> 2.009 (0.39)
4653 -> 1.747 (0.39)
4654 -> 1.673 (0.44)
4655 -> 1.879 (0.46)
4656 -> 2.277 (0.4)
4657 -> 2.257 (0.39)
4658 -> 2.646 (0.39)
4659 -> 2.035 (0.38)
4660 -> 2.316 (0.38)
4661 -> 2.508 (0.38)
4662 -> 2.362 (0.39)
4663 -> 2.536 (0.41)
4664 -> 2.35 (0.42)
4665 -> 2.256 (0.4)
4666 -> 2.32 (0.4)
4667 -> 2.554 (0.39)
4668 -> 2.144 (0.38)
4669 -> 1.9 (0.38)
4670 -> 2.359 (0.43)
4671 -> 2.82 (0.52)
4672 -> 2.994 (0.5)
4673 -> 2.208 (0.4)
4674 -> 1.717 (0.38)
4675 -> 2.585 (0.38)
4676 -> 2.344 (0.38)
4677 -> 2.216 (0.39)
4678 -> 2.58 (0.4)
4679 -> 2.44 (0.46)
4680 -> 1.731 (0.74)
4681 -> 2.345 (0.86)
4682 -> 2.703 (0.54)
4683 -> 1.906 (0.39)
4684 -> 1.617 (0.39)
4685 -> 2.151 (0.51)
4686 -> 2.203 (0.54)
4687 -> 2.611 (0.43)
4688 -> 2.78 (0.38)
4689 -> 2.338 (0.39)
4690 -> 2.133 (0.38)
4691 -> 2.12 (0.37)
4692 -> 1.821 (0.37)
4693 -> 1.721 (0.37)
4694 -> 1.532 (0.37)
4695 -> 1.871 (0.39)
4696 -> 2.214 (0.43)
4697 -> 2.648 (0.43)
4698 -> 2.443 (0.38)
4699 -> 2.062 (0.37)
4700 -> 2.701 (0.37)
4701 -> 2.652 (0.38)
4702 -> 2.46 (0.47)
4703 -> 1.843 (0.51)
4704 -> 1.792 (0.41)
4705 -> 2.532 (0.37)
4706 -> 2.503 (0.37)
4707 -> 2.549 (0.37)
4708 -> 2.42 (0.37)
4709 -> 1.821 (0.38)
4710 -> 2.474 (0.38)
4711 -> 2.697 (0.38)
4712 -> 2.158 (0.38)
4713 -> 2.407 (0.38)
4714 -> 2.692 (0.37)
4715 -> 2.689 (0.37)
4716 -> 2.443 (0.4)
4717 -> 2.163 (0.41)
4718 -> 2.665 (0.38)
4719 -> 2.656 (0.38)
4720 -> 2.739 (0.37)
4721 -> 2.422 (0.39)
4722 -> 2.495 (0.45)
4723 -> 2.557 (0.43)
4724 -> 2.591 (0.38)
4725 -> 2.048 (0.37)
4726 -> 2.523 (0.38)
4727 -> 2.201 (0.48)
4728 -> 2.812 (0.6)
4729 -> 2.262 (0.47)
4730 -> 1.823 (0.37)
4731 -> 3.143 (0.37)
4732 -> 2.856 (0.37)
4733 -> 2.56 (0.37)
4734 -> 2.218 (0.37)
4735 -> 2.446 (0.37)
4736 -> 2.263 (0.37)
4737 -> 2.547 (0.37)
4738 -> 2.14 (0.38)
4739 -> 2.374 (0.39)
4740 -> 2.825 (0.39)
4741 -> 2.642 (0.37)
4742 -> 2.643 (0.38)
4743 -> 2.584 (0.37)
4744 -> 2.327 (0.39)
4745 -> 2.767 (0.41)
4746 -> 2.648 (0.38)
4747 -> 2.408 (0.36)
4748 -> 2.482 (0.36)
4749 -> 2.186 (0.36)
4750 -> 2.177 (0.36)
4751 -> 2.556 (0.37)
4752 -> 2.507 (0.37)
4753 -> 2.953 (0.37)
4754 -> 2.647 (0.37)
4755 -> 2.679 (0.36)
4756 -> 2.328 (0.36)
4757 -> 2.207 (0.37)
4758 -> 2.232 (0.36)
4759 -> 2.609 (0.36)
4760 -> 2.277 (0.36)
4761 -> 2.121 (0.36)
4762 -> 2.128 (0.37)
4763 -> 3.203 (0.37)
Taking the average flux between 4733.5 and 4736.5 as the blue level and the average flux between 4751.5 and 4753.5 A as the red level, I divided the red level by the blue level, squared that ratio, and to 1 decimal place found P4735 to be 1.4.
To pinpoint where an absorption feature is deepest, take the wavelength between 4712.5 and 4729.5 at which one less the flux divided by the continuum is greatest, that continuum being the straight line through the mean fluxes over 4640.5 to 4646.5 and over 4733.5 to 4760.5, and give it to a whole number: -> 4725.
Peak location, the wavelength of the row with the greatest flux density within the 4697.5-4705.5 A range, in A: 4700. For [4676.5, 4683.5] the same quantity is 4682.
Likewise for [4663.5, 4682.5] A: 4672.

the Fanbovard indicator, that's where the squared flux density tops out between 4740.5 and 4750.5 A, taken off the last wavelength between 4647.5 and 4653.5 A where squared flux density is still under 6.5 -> -92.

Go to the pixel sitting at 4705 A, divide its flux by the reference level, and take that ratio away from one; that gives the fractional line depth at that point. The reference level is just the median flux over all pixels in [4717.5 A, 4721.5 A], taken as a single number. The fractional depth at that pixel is 0.048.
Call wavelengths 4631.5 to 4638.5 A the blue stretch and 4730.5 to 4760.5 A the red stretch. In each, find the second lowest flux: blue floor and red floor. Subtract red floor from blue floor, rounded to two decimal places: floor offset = 0.35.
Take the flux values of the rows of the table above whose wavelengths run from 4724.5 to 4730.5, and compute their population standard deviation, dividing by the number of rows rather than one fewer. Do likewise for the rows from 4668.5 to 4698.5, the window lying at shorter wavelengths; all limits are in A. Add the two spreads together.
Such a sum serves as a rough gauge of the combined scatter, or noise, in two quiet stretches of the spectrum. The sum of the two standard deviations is 0.70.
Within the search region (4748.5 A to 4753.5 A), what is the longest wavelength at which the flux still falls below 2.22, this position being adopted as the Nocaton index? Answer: 4750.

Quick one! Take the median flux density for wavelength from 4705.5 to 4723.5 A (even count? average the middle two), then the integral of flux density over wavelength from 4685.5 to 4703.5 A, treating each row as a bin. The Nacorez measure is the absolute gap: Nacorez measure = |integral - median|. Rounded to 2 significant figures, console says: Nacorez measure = 38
